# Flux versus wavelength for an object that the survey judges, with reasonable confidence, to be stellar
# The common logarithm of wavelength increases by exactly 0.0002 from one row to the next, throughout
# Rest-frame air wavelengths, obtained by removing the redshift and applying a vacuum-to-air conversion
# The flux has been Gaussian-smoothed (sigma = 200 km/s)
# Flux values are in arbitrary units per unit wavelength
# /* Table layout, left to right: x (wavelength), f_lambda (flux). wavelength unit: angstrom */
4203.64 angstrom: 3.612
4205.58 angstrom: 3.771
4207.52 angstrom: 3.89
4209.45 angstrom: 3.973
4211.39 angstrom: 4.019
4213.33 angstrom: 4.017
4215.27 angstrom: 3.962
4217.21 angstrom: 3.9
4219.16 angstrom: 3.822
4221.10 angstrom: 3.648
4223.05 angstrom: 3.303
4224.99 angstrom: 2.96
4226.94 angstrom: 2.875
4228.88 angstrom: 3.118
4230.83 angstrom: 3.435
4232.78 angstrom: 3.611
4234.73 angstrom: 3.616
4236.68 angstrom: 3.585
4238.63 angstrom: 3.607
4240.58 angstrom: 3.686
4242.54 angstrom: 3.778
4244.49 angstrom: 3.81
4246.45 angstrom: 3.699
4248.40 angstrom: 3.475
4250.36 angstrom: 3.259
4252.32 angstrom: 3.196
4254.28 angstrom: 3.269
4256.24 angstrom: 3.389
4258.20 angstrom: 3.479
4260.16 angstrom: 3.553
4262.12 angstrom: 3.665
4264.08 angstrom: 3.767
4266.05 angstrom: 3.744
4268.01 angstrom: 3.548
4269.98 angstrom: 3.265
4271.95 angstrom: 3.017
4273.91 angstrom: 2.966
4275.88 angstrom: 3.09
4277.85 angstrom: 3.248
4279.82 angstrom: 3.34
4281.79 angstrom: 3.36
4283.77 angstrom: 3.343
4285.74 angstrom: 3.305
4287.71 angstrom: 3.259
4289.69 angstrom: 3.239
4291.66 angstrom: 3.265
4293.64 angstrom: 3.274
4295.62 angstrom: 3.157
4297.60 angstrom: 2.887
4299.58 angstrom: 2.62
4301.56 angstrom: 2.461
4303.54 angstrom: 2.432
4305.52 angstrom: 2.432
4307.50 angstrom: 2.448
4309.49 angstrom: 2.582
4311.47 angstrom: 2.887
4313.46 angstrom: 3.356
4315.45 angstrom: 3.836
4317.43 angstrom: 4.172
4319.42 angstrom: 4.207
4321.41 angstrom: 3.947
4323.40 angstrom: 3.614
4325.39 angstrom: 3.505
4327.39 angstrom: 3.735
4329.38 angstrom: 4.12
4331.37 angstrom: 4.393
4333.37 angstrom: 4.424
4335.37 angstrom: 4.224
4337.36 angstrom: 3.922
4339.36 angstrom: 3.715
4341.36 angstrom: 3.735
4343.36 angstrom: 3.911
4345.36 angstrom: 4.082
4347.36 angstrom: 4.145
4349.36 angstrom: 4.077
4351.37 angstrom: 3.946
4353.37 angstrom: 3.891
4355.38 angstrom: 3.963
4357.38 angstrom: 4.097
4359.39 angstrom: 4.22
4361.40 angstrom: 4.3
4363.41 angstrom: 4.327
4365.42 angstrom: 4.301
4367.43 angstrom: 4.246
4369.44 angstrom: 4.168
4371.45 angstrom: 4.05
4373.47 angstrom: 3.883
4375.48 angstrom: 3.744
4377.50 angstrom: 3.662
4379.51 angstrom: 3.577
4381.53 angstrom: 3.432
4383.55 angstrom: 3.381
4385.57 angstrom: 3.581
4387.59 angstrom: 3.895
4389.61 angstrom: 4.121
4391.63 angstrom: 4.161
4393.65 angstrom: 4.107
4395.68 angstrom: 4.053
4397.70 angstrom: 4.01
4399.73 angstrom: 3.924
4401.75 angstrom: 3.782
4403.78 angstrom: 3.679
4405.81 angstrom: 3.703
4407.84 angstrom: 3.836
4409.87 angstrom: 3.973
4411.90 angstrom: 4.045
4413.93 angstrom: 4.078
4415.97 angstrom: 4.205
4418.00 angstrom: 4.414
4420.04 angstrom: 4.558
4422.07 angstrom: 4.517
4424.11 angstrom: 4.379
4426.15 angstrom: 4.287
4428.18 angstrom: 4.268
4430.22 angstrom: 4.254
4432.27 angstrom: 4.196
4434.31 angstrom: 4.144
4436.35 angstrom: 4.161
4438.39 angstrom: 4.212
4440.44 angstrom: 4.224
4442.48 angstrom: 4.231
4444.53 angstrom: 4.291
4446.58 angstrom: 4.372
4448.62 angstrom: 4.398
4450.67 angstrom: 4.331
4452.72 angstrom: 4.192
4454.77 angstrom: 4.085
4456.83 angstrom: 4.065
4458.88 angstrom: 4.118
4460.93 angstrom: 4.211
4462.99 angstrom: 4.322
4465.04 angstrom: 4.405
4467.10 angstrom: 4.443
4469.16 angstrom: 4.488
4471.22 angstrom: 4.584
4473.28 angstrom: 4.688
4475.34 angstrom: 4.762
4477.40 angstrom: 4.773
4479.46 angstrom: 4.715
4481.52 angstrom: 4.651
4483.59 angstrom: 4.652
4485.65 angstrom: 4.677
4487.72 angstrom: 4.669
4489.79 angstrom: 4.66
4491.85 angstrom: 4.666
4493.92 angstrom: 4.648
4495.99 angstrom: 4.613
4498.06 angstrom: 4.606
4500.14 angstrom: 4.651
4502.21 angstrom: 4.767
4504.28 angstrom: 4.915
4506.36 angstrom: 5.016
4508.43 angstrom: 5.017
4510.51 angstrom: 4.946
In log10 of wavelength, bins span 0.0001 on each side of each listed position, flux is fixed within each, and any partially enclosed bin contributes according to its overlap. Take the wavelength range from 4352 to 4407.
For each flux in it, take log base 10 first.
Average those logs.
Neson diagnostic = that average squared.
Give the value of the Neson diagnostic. 0.35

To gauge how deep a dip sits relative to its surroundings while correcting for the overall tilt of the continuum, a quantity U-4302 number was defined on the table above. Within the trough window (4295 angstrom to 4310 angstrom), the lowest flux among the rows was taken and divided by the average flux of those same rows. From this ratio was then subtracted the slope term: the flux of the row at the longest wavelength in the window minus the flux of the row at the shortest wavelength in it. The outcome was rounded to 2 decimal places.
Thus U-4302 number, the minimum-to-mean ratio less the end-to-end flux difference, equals 1.50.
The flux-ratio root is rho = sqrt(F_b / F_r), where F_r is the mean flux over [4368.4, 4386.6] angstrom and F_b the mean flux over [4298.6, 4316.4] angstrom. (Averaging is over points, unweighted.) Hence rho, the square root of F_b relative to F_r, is 0.865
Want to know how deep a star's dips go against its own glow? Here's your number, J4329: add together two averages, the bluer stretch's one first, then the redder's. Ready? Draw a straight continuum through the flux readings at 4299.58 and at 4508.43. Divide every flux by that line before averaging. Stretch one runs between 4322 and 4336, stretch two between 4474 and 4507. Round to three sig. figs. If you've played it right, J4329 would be 2.33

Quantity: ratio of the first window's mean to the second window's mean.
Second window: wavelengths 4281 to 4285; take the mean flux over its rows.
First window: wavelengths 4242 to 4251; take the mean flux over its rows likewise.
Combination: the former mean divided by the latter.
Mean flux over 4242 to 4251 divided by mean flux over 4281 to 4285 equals 1.08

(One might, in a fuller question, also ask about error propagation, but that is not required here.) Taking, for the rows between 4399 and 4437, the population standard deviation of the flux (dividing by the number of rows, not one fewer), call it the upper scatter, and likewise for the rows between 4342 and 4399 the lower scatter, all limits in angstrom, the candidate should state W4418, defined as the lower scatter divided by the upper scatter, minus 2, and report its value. -1.00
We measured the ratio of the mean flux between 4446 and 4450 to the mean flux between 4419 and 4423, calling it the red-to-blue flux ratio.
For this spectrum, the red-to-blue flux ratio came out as 0.97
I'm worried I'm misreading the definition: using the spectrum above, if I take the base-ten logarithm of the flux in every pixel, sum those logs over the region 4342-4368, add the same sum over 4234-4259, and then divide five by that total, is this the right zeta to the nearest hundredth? 0.33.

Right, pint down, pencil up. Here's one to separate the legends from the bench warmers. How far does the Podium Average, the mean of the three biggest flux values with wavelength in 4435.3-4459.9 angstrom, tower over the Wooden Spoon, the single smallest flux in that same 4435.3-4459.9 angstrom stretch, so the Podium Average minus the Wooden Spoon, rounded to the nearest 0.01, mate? 0.30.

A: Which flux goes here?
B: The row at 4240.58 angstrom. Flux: 3.686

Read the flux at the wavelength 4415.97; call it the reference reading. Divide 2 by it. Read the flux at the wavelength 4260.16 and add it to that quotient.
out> 4.03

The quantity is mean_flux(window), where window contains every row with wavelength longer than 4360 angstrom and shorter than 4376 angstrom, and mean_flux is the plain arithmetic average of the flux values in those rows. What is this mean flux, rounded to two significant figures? 4.1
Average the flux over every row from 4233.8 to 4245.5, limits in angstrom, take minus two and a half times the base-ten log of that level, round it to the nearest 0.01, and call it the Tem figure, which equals -1.41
